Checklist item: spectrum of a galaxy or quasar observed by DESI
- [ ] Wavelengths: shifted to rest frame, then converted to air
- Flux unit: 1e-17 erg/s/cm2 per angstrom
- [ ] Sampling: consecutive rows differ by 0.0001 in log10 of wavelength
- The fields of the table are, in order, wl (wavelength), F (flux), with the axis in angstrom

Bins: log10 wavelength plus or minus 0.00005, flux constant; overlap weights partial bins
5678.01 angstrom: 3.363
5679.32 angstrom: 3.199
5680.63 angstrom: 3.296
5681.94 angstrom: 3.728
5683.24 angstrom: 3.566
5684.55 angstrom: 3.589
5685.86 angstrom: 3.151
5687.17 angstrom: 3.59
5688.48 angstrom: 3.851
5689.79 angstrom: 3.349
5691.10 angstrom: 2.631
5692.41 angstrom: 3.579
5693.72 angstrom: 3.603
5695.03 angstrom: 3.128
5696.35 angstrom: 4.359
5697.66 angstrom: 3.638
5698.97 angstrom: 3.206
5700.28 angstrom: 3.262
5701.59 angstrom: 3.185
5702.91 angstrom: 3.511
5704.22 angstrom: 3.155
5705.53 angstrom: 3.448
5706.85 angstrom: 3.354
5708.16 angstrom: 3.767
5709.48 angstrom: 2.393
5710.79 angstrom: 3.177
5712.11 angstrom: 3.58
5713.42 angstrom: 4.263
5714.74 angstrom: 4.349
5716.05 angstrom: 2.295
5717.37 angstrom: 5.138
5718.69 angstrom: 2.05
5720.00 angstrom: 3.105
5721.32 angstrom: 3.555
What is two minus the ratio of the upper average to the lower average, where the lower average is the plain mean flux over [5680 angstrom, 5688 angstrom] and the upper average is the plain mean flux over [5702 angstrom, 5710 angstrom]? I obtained 1.06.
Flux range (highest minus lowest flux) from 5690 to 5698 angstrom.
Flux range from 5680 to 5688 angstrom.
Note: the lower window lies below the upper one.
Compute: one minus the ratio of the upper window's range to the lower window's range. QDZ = -2.0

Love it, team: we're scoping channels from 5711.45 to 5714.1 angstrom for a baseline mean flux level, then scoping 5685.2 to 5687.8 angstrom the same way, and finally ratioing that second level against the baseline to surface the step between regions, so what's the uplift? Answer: 0.86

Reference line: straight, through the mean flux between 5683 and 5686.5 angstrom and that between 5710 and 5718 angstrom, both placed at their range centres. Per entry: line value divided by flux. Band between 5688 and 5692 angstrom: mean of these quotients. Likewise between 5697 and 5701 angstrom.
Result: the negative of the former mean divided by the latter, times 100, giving -102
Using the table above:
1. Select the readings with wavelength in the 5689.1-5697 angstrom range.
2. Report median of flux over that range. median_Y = 3.46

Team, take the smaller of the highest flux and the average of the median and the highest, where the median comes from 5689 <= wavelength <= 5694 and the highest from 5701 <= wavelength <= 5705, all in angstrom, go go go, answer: 3.49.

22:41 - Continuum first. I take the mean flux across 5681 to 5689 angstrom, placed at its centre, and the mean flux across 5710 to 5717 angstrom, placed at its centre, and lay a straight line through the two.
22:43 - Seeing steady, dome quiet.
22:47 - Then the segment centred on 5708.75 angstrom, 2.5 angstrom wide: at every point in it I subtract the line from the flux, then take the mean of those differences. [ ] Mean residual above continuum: -0.5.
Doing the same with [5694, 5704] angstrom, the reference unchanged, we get -0.1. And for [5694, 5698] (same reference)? 0.1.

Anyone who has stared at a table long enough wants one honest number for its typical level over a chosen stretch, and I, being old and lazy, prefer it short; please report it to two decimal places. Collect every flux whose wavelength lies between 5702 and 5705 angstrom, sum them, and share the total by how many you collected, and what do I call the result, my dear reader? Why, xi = 3.33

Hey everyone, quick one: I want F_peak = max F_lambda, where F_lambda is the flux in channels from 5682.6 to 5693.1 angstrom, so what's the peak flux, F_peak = 3.851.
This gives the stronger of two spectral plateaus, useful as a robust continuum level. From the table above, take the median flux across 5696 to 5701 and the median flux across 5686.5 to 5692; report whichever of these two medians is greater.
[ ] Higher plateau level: 3.47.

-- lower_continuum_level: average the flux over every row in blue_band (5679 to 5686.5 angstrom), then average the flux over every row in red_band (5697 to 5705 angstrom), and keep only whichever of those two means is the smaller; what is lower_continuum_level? 3.33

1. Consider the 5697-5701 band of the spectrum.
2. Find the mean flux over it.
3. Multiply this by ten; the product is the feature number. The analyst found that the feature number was 33.7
